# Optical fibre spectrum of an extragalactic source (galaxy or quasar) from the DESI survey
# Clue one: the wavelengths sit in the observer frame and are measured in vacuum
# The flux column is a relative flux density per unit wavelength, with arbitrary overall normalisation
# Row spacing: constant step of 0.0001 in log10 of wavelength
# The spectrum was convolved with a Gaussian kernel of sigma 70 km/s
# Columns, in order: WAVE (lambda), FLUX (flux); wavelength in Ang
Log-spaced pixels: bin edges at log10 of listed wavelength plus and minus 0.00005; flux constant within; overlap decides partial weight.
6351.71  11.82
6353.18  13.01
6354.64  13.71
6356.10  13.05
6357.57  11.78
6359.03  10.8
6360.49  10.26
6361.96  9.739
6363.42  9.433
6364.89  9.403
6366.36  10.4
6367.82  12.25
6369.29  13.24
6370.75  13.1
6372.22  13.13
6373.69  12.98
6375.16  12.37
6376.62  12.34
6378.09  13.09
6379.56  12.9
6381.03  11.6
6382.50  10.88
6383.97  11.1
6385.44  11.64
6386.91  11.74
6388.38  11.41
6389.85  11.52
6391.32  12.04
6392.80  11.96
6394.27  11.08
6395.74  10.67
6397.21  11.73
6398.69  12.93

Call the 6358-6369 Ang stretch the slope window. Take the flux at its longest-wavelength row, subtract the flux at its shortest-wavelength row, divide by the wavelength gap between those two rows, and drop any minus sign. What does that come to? 0.165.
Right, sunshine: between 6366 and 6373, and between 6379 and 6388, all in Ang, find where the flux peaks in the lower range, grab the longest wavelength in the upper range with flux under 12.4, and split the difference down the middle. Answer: 6378.1 Ang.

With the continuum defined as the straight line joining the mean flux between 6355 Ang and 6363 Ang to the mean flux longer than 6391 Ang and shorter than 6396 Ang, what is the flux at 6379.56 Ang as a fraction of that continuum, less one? 0.14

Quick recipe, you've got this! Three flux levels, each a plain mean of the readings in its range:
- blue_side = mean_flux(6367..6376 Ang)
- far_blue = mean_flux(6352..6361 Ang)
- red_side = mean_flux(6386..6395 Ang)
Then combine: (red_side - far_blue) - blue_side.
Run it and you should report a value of -13.3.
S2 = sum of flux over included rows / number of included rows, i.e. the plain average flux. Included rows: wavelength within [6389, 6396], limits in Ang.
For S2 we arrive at 11.5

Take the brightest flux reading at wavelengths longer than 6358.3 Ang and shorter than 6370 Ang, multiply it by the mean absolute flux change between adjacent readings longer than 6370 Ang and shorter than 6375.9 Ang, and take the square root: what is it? 1.9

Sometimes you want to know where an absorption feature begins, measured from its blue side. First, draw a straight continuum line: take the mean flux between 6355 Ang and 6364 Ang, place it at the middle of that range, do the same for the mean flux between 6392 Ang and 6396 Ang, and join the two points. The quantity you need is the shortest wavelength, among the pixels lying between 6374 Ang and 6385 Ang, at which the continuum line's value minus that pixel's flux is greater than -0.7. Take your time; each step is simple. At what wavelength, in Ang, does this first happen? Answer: 6381.03 Ang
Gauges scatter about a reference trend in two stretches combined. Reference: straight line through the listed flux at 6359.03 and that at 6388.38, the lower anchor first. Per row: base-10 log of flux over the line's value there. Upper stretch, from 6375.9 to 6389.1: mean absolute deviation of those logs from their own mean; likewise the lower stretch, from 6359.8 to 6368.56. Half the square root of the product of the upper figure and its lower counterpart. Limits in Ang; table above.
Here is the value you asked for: 0.013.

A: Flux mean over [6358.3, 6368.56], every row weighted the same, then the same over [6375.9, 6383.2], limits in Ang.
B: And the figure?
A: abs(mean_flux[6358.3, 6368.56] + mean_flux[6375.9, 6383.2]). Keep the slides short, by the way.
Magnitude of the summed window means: 22.5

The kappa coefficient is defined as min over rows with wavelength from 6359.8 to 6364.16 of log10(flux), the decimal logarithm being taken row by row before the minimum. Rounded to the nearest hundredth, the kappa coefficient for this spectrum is 0.97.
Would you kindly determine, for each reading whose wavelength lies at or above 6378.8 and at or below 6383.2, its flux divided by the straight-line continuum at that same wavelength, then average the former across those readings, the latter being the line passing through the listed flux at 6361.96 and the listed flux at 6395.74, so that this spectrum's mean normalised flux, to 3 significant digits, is 1.15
